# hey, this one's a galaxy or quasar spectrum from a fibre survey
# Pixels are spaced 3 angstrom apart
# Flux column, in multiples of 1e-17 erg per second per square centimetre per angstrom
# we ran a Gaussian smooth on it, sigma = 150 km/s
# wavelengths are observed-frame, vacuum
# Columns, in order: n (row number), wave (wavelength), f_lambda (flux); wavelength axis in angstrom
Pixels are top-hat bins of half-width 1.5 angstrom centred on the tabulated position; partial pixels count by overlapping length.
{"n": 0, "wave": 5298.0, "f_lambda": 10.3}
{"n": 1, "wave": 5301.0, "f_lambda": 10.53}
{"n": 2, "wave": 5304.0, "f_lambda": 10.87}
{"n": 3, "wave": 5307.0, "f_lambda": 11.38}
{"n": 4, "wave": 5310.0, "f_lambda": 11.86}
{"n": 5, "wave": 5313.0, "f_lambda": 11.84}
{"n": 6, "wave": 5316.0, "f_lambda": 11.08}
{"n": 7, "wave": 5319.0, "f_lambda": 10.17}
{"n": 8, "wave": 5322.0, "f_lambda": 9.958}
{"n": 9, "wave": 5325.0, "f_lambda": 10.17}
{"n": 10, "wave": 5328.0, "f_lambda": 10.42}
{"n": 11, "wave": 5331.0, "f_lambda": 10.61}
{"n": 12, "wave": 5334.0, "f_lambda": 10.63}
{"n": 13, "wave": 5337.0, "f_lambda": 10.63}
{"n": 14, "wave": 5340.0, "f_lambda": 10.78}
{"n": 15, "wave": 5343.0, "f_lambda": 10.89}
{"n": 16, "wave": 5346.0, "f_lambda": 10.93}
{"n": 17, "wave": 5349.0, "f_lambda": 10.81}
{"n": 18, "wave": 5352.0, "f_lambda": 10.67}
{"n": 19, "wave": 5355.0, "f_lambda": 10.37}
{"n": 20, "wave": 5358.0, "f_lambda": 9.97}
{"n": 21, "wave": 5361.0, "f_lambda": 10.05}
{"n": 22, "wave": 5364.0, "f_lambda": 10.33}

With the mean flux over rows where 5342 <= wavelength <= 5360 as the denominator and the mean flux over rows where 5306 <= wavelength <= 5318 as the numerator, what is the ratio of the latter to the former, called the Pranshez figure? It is 1.09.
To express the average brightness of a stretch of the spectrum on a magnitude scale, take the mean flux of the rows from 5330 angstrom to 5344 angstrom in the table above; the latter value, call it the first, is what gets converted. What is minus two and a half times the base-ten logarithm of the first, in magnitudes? -2.57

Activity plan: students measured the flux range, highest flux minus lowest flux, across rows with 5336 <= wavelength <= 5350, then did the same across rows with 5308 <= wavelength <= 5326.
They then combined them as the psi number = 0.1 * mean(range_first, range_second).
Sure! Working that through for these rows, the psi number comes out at 0.110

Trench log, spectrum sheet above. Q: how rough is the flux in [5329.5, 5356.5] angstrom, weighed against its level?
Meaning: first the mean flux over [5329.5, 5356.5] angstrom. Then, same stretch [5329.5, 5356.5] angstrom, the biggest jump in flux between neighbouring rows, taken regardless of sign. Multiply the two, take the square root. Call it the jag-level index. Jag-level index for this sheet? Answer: 1.8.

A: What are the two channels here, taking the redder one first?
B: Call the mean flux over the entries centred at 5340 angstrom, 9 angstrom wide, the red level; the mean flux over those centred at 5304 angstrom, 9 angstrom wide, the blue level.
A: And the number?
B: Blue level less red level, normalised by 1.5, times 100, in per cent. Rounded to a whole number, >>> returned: 11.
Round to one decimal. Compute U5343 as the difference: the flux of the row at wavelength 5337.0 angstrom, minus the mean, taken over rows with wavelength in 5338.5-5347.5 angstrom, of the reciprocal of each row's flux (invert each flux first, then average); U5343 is 10.5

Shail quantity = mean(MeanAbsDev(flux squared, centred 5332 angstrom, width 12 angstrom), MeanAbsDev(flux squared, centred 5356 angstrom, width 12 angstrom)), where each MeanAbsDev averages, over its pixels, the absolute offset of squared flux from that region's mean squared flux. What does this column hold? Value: 3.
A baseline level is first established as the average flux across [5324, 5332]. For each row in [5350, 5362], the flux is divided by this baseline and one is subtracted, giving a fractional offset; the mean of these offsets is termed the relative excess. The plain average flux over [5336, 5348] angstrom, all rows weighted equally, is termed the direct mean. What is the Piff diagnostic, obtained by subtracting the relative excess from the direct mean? 10.8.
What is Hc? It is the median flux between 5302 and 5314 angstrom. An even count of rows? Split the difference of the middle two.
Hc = 11.6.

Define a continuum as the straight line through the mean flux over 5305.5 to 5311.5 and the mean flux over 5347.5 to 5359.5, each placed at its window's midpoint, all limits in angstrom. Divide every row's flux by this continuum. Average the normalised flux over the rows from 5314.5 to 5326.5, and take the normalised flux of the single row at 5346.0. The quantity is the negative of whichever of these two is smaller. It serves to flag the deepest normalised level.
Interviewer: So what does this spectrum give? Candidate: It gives -0.915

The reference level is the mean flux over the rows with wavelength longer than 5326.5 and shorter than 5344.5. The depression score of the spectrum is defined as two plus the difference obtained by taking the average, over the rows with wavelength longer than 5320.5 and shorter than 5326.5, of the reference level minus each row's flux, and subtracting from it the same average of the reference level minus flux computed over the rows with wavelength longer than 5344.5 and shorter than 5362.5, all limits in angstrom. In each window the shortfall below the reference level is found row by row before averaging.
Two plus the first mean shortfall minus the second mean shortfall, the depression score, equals 2.40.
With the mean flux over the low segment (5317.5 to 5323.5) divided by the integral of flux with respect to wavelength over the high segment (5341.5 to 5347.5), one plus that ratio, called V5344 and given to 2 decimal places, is 1.15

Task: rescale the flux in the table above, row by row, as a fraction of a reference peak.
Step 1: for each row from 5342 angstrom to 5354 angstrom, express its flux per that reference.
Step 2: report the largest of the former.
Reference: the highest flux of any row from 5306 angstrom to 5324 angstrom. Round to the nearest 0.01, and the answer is 0.92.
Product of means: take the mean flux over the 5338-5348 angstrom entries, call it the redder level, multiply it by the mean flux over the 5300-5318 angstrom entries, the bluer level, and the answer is 122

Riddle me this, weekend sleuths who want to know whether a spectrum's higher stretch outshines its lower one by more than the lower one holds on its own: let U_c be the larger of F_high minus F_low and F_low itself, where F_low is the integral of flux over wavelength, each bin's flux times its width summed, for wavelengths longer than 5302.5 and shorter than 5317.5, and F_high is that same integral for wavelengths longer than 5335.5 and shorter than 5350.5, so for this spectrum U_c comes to 171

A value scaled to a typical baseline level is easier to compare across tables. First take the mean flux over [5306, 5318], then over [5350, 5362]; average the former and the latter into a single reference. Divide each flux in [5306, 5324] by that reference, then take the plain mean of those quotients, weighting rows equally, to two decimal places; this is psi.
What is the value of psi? 1.01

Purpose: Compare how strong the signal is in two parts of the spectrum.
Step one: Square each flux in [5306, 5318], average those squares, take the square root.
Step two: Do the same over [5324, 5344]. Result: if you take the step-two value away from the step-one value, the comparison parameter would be 1.0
